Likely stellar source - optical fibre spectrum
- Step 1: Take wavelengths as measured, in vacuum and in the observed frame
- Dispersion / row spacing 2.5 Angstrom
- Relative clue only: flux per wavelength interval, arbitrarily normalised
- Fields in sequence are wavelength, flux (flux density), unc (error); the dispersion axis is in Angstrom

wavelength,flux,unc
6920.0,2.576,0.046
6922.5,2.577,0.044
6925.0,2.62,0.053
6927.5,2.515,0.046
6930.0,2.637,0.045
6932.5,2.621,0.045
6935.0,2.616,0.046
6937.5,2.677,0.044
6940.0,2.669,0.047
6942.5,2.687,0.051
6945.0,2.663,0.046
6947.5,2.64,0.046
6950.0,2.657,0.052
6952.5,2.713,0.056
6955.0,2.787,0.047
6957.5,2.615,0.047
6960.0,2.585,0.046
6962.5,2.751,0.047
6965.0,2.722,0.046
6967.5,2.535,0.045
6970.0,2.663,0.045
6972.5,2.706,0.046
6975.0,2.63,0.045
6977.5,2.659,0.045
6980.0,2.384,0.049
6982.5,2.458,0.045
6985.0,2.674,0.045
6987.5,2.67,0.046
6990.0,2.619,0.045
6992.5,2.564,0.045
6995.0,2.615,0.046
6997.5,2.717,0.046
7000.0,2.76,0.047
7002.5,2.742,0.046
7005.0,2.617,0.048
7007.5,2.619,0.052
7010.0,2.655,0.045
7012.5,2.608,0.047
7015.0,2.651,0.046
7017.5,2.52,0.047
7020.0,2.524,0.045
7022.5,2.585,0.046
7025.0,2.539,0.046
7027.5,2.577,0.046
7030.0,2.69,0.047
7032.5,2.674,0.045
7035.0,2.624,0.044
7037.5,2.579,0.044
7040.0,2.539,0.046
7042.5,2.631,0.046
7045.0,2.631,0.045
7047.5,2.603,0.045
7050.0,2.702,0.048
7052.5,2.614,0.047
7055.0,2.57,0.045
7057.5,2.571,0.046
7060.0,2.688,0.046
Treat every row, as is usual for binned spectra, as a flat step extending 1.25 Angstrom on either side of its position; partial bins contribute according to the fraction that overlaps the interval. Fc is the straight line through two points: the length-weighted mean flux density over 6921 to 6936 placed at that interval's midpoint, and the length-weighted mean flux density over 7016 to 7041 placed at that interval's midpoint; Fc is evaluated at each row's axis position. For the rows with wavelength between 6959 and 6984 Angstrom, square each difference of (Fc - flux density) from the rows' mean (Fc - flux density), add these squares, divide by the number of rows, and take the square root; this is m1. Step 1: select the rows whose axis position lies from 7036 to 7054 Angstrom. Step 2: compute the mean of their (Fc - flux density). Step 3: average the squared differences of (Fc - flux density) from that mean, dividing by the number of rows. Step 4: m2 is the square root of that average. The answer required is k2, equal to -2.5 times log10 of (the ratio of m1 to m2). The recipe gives -0.9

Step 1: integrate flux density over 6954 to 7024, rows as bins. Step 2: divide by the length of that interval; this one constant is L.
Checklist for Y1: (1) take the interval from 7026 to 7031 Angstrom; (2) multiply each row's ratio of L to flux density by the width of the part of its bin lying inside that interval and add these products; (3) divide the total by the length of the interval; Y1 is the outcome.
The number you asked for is 1.002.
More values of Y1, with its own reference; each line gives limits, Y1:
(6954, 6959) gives 0.978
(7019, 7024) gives 1.029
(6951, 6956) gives 0.958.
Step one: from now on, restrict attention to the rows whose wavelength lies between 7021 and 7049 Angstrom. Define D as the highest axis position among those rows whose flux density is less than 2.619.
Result 7047.5 Angstrom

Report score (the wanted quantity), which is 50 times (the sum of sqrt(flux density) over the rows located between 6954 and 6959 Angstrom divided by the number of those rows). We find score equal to 82.2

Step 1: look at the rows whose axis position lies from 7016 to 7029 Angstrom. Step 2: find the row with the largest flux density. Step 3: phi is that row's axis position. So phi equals 7022.5 Angstrom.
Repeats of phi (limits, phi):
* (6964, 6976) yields 6965.0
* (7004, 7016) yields 7010.0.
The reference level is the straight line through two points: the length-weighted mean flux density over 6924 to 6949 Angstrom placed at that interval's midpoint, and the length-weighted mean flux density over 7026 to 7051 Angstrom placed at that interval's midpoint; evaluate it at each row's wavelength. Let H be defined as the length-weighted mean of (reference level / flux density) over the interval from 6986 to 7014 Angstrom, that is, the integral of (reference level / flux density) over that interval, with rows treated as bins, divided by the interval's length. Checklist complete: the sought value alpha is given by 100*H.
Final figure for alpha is 99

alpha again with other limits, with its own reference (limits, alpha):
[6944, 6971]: 99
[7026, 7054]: 100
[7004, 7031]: 101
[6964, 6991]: 101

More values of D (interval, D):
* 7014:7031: 7027.5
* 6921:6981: 6980.0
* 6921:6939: 6935.0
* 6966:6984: 6982.5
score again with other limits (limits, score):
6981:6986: 80.1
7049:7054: 81.5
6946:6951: 81.4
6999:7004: 82.9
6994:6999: 81.6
